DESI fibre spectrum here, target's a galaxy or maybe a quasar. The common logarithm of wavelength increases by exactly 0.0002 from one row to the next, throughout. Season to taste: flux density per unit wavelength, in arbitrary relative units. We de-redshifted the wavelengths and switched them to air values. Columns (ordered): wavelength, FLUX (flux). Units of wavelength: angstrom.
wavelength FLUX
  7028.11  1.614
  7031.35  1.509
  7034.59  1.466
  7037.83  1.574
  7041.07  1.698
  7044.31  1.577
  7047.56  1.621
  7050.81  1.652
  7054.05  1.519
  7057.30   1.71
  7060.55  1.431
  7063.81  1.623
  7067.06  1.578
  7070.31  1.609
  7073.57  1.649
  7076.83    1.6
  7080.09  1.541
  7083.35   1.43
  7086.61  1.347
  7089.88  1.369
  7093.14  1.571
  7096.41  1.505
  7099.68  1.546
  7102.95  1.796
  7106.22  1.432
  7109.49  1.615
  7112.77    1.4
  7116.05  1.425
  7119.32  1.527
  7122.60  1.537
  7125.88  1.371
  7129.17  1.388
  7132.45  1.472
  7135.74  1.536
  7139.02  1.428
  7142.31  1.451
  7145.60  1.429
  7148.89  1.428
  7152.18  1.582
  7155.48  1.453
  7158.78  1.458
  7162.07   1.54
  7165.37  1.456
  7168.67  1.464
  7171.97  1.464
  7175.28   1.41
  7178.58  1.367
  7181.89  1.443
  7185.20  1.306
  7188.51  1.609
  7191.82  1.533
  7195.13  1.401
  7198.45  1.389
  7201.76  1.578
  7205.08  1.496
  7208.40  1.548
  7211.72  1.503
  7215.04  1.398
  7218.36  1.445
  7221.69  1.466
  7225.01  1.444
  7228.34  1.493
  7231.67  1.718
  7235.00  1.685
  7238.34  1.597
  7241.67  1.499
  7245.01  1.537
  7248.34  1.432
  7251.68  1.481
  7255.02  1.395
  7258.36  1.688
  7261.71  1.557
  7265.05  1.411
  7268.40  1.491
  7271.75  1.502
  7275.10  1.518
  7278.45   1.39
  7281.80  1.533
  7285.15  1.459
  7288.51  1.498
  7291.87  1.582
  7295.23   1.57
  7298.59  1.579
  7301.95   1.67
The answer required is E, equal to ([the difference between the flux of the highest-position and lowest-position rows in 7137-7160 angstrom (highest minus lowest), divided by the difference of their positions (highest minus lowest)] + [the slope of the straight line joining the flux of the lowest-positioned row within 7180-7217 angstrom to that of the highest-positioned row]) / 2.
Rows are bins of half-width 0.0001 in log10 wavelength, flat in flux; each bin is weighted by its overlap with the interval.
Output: 0.0001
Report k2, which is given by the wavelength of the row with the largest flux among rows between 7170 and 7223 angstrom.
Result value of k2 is 7188.51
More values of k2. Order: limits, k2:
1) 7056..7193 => 7102.95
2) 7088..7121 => 7102.95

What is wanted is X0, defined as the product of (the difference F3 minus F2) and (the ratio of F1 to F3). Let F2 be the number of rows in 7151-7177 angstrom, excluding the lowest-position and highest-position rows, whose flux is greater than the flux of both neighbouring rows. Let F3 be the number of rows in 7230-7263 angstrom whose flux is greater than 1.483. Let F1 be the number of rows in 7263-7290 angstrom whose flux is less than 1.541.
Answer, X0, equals 7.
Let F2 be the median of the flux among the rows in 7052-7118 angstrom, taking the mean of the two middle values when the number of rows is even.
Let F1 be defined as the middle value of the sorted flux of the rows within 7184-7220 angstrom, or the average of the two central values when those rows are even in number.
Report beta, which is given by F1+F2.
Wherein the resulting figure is 3.04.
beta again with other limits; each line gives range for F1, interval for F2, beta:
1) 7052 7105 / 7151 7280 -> 3.04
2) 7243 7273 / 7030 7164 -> 3.02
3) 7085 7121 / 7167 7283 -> 3.00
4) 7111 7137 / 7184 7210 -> 2.96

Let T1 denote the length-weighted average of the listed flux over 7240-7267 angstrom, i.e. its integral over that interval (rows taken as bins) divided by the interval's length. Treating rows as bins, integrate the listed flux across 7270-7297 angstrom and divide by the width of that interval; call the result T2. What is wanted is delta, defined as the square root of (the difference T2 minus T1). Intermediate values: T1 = 1.50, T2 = 1.51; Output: 0.08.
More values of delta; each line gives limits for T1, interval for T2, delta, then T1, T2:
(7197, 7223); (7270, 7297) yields 0.17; 1.48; 1.51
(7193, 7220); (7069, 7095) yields 0.20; 1.47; 1.51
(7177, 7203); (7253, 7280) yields 0.21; 1.45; 1.49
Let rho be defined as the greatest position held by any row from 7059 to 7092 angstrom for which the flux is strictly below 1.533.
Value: 7089.88 angstrom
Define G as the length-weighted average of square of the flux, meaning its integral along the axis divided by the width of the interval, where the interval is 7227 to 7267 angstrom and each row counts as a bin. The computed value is 2.39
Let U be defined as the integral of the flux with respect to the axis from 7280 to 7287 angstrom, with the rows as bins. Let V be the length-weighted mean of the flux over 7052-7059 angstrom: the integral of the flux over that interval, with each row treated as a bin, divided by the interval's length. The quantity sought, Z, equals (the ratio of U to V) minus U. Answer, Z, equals -4.0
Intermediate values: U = 10.46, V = 1.62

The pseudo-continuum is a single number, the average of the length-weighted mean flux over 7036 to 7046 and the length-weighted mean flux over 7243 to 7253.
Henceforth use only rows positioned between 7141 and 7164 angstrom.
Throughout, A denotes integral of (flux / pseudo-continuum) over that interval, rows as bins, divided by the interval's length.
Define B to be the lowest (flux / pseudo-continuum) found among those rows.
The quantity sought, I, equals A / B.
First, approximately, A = 0.95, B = 0.92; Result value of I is 1.03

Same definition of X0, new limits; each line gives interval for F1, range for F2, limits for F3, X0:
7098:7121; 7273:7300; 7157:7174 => -4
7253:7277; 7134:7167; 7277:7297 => 1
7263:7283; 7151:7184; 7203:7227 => 4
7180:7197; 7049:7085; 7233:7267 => 2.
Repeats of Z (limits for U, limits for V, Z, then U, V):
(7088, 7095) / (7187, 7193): -3.7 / 10.26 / 1.57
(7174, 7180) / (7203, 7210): -2.9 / 8.34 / 1.52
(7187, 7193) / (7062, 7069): -3.5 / 9.44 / 1.60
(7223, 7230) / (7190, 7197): -3.3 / 10.29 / 1.47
